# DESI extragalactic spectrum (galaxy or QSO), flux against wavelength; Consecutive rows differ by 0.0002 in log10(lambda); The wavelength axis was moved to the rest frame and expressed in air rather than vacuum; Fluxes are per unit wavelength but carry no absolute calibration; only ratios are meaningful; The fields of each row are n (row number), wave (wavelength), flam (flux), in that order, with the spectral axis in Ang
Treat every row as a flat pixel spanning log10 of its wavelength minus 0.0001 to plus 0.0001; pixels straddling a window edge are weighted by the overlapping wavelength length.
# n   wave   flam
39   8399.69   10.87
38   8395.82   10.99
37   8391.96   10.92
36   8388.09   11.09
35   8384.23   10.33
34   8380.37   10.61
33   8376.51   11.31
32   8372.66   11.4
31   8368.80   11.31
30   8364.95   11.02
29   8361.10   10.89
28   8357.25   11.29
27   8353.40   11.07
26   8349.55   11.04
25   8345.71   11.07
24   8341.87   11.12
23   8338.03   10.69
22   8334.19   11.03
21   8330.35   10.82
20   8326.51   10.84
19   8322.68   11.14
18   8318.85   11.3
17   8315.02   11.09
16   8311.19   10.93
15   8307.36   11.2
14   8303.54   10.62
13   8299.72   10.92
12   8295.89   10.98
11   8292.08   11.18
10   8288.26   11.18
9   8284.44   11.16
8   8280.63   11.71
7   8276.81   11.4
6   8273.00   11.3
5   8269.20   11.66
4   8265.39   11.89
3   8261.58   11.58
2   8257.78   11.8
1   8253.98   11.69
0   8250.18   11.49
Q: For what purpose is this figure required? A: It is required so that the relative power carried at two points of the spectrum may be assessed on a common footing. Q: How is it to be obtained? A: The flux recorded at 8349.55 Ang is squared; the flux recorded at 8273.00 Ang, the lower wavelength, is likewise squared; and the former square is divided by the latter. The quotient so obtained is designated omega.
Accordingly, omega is 0.95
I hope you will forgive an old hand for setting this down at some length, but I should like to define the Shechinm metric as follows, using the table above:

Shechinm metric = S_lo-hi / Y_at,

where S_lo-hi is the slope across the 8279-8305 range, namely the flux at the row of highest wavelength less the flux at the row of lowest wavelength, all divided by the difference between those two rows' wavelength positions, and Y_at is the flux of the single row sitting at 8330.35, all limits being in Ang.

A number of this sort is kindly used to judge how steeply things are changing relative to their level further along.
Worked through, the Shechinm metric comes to -0.0044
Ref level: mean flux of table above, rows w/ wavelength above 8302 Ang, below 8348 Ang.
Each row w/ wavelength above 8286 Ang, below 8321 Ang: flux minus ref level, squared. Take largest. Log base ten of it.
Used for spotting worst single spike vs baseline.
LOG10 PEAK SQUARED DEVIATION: -0.9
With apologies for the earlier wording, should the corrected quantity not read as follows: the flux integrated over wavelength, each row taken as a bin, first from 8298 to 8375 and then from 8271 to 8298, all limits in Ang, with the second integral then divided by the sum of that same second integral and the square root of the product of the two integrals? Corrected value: 0.37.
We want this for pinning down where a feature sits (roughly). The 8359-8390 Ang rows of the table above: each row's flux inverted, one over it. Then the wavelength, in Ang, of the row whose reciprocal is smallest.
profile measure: 8372.66 Ang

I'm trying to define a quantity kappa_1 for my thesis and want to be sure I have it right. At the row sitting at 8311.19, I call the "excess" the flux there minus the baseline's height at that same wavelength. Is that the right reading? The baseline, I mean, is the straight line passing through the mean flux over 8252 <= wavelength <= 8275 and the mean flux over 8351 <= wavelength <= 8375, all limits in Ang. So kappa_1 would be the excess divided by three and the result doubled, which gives -0.33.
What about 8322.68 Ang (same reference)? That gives -0.15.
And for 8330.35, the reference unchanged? -0.34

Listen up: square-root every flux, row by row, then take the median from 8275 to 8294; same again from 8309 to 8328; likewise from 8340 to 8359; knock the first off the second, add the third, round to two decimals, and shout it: 3.31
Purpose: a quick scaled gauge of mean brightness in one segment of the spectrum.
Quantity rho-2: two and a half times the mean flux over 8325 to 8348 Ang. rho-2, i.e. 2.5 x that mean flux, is 27.3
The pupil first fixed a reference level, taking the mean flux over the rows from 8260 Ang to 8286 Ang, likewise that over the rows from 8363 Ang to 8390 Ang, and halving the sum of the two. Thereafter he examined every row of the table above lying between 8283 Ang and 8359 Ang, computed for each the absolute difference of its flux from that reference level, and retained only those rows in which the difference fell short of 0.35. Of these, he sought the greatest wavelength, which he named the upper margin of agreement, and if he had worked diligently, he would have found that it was 8357.25 Ang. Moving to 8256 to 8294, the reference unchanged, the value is 8292.08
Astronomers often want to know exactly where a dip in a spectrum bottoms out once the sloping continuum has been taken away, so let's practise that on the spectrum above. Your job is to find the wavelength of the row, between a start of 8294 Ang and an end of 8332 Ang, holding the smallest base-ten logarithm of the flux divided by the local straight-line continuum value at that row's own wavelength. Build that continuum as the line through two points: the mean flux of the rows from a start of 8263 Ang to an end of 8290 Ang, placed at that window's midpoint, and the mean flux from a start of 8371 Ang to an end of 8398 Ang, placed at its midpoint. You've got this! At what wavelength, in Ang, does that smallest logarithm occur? 8303.54 Ang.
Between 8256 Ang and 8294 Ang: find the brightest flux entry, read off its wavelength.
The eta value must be 8265.39 Ang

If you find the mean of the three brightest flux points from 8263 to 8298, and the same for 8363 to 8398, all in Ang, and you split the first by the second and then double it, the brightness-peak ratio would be 2.07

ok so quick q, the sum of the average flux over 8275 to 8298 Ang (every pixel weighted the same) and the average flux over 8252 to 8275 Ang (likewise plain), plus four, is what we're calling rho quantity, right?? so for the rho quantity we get 26.9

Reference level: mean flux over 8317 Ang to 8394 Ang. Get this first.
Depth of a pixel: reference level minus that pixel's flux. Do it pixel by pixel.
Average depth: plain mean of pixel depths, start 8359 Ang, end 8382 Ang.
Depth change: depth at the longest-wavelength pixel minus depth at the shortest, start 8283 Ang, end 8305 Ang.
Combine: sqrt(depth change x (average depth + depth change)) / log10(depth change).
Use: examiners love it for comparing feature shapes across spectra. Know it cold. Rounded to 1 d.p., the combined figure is -1.9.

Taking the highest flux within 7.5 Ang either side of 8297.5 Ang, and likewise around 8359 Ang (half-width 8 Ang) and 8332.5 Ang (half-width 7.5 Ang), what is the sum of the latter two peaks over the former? 2.00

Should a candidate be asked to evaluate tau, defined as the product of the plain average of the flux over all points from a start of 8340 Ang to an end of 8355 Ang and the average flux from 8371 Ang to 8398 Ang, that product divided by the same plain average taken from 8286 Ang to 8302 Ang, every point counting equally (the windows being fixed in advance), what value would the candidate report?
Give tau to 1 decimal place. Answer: 11.0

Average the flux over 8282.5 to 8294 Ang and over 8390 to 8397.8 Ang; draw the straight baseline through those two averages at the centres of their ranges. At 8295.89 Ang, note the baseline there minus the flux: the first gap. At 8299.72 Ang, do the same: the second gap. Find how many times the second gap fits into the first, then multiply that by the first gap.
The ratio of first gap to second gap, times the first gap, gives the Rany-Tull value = 0.14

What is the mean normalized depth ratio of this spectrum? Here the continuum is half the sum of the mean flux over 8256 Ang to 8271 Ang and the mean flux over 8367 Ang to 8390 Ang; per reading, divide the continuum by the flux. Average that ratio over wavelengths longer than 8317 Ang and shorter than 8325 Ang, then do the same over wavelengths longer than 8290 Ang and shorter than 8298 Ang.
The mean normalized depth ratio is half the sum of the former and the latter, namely 1.02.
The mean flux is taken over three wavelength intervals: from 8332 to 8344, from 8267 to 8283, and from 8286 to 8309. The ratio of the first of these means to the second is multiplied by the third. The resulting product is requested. 10.5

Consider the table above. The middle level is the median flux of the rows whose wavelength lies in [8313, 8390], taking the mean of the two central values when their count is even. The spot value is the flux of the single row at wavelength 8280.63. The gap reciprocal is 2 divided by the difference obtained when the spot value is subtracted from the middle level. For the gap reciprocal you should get -3.1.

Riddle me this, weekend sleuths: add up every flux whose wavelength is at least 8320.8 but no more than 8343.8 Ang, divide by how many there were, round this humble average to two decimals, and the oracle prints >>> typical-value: 10.94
